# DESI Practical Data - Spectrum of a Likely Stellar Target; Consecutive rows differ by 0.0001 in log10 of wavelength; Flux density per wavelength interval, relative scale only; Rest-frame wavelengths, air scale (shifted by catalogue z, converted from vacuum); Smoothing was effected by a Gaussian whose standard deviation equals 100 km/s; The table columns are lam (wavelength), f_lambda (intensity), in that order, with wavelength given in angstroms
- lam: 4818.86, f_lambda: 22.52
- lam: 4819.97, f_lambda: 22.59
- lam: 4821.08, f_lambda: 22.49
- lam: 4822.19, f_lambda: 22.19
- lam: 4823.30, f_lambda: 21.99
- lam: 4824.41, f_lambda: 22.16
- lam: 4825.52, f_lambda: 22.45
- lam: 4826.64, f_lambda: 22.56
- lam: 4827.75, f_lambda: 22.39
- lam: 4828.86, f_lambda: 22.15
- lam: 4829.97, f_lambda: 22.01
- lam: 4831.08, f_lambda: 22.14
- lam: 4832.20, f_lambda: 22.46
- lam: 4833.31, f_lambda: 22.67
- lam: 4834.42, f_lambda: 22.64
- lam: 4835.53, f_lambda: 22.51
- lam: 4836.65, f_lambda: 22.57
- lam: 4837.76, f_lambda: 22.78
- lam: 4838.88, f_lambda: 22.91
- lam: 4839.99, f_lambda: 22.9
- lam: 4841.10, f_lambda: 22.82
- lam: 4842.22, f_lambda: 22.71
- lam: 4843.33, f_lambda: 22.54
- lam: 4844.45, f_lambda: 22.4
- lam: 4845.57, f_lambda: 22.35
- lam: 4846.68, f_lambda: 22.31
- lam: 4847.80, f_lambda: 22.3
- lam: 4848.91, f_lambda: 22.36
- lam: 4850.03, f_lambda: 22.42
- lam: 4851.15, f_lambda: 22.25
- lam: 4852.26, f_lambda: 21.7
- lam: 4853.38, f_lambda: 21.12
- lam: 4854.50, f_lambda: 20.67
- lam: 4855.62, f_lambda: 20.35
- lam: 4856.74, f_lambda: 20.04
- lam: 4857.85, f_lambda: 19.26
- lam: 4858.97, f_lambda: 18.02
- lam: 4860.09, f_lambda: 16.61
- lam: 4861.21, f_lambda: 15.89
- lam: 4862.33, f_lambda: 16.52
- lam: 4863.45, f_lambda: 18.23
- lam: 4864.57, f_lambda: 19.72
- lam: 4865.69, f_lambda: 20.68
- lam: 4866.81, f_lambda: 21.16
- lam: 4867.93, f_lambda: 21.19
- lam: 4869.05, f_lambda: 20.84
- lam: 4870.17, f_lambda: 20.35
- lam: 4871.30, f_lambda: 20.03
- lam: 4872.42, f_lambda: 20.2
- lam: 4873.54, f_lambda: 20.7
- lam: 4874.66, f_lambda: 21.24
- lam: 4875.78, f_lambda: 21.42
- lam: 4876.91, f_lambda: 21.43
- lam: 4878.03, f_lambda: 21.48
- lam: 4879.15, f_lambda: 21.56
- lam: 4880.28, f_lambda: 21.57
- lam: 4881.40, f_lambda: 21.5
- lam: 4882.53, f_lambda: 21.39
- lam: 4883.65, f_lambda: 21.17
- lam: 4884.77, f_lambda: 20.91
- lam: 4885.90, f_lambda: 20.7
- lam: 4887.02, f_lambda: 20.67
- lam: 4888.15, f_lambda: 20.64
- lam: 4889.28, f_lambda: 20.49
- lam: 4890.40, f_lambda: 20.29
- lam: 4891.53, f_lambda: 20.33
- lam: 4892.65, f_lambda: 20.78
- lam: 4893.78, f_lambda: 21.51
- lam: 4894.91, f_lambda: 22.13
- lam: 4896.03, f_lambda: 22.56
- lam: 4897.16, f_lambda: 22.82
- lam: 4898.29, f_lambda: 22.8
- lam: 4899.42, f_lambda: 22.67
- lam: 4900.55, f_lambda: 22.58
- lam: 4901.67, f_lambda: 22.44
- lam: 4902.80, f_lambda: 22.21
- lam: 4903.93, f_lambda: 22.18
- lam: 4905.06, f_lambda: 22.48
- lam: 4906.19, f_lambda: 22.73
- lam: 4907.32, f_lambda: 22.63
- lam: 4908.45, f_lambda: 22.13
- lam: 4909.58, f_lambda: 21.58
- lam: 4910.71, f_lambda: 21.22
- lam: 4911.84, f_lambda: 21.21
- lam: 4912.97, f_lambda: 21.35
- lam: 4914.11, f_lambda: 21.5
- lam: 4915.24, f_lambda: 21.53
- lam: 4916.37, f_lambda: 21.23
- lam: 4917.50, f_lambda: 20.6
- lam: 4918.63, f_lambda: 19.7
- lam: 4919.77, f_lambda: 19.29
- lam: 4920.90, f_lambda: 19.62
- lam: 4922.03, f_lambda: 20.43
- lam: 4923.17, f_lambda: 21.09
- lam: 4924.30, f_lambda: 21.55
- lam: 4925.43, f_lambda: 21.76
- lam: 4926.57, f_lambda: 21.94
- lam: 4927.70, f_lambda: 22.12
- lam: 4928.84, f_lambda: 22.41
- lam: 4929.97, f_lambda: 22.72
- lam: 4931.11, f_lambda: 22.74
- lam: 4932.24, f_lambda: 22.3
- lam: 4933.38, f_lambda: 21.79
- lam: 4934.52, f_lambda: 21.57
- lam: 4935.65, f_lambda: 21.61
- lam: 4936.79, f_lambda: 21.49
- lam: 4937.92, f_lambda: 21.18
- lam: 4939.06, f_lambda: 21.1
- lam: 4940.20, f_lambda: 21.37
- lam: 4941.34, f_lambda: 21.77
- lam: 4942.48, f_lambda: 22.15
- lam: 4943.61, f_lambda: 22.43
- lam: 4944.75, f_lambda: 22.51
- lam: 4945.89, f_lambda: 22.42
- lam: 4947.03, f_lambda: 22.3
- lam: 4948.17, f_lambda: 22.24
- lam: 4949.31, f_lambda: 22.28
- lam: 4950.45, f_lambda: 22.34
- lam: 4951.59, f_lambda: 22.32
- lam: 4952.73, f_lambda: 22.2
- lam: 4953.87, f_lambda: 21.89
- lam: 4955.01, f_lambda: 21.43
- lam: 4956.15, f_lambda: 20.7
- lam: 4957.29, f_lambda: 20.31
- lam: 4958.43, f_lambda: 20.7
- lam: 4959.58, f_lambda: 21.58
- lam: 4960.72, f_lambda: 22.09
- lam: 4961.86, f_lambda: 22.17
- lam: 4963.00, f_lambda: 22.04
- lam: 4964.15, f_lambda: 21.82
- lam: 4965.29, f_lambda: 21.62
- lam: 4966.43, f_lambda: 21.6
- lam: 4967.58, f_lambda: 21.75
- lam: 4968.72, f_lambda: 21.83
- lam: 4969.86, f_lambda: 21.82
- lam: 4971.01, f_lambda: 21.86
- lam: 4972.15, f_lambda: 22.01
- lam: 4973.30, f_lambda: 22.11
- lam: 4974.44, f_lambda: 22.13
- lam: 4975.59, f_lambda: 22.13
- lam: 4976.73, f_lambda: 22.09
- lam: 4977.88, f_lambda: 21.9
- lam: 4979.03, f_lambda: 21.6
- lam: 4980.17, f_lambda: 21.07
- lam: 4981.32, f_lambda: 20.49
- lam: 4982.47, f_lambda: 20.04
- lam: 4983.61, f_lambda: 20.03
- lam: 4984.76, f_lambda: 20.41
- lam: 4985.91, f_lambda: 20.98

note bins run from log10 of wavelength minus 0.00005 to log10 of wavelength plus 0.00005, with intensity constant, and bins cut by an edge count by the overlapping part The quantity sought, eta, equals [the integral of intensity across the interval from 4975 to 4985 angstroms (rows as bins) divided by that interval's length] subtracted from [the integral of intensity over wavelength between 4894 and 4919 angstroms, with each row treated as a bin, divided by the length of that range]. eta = 0.83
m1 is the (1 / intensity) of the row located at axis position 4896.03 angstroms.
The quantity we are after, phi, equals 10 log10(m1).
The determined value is -13.5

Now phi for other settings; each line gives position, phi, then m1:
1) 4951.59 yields -13.5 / 0.0448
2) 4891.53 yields -13.1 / 0.0492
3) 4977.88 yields -13.4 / 0.0457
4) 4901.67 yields -13.5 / 0.0446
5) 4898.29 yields -13.6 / 0.0439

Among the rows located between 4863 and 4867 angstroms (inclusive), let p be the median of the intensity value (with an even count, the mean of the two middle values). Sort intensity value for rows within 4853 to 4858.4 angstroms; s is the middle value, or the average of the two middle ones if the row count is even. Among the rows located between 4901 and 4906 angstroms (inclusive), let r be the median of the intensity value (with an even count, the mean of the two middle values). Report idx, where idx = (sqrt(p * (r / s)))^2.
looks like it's 22.2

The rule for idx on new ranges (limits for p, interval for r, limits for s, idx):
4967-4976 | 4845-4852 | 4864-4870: 23.5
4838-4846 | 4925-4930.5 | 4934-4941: 23.4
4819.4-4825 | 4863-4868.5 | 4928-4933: 20.3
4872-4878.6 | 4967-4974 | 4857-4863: 28.1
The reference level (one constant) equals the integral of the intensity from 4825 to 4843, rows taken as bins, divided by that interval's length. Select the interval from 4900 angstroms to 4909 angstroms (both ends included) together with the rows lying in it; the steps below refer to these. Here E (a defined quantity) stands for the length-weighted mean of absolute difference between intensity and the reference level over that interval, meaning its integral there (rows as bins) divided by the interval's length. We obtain 0.2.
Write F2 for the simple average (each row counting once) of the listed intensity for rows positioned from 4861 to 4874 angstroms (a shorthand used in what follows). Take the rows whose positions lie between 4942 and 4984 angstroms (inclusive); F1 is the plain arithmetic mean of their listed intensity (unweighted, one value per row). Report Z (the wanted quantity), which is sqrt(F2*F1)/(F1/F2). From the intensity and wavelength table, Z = 18.7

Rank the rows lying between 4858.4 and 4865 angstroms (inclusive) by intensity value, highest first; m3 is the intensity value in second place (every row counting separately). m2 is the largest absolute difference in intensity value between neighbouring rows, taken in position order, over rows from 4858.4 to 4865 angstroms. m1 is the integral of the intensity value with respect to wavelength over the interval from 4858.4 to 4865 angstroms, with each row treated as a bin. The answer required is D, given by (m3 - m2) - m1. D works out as -99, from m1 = 115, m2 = 1.7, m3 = 18.23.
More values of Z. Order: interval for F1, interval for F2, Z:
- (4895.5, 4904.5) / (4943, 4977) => 21.6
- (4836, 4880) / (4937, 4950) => 22.5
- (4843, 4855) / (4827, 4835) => 22.5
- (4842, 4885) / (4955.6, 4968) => 21.9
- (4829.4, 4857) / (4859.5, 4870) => 17.6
